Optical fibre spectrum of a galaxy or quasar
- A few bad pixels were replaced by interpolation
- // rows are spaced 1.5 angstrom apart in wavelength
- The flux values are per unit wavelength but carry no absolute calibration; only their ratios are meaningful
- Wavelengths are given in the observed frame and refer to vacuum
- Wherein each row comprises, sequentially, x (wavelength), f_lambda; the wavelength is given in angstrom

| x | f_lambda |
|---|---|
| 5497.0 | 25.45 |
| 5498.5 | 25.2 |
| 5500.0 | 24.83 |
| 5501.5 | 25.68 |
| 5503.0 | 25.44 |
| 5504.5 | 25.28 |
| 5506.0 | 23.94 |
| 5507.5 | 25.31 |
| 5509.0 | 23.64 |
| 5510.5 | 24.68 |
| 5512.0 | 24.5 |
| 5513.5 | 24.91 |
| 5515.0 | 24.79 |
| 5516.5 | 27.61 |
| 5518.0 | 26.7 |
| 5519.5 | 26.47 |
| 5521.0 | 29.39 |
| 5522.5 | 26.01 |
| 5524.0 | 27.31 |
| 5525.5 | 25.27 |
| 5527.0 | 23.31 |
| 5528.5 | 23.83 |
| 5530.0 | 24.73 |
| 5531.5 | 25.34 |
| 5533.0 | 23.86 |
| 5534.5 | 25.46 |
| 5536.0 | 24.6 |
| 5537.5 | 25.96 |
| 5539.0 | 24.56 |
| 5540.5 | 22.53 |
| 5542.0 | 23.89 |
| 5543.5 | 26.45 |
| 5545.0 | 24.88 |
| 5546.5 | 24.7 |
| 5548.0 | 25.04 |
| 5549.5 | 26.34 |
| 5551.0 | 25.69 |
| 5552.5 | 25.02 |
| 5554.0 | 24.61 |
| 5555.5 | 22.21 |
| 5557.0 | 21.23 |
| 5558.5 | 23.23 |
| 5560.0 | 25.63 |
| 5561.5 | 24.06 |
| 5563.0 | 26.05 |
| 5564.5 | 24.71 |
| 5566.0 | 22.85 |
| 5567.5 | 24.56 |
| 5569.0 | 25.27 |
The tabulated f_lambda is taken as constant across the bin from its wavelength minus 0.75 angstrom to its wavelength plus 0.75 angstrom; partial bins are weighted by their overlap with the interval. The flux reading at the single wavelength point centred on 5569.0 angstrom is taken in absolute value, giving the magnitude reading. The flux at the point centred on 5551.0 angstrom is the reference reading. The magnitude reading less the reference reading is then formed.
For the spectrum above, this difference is -0.4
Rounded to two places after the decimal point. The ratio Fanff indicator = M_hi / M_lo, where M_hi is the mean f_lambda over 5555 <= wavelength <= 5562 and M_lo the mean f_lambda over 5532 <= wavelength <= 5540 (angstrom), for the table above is 0.94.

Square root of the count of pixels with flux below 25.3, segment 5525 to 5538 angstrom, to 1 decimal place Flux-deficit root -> 2.4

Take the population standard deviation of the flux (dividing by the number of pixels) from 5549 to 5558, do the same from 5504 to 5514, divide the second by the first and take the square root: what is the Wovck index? 0.57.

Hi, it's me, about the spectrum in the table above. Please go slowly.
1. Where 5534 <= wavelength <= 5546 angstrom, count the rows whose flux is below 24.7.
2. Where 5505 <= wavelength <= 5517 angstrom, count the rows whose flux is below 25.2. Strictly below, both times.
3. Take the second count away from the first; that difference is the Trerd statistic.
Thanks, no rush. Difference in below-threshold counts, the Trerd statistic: -2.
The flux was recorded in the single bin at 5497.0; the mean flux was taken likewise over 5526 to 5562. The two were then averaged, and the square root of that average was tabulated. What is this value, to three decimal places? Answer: 4.996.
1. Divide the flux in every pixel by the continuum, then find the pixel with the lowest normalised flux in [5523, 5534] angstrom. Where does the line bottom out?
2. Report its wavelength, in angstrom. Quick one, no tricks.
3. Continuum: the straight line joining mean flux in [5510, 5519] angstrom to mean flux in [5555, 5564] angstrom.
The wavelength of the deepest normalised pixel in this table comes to 5527.0 angstrom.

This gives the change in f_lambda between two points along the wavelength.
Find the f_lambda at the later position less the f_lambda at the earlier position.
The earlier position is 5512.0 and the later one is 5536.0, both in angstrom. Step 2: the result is 0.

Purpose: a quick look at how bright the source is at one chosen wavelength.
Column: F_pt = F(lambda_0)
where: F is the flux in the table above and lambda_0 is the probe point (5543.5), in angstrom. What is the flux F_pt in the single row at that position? 26.45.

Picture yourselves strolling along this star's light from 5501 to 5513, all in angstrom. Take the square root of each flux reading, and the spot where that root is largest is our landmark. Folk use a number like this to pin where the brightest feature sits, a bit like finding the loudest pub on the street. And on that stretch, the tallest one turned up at 5501.5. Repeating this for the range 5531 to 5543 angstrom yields 5537.5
